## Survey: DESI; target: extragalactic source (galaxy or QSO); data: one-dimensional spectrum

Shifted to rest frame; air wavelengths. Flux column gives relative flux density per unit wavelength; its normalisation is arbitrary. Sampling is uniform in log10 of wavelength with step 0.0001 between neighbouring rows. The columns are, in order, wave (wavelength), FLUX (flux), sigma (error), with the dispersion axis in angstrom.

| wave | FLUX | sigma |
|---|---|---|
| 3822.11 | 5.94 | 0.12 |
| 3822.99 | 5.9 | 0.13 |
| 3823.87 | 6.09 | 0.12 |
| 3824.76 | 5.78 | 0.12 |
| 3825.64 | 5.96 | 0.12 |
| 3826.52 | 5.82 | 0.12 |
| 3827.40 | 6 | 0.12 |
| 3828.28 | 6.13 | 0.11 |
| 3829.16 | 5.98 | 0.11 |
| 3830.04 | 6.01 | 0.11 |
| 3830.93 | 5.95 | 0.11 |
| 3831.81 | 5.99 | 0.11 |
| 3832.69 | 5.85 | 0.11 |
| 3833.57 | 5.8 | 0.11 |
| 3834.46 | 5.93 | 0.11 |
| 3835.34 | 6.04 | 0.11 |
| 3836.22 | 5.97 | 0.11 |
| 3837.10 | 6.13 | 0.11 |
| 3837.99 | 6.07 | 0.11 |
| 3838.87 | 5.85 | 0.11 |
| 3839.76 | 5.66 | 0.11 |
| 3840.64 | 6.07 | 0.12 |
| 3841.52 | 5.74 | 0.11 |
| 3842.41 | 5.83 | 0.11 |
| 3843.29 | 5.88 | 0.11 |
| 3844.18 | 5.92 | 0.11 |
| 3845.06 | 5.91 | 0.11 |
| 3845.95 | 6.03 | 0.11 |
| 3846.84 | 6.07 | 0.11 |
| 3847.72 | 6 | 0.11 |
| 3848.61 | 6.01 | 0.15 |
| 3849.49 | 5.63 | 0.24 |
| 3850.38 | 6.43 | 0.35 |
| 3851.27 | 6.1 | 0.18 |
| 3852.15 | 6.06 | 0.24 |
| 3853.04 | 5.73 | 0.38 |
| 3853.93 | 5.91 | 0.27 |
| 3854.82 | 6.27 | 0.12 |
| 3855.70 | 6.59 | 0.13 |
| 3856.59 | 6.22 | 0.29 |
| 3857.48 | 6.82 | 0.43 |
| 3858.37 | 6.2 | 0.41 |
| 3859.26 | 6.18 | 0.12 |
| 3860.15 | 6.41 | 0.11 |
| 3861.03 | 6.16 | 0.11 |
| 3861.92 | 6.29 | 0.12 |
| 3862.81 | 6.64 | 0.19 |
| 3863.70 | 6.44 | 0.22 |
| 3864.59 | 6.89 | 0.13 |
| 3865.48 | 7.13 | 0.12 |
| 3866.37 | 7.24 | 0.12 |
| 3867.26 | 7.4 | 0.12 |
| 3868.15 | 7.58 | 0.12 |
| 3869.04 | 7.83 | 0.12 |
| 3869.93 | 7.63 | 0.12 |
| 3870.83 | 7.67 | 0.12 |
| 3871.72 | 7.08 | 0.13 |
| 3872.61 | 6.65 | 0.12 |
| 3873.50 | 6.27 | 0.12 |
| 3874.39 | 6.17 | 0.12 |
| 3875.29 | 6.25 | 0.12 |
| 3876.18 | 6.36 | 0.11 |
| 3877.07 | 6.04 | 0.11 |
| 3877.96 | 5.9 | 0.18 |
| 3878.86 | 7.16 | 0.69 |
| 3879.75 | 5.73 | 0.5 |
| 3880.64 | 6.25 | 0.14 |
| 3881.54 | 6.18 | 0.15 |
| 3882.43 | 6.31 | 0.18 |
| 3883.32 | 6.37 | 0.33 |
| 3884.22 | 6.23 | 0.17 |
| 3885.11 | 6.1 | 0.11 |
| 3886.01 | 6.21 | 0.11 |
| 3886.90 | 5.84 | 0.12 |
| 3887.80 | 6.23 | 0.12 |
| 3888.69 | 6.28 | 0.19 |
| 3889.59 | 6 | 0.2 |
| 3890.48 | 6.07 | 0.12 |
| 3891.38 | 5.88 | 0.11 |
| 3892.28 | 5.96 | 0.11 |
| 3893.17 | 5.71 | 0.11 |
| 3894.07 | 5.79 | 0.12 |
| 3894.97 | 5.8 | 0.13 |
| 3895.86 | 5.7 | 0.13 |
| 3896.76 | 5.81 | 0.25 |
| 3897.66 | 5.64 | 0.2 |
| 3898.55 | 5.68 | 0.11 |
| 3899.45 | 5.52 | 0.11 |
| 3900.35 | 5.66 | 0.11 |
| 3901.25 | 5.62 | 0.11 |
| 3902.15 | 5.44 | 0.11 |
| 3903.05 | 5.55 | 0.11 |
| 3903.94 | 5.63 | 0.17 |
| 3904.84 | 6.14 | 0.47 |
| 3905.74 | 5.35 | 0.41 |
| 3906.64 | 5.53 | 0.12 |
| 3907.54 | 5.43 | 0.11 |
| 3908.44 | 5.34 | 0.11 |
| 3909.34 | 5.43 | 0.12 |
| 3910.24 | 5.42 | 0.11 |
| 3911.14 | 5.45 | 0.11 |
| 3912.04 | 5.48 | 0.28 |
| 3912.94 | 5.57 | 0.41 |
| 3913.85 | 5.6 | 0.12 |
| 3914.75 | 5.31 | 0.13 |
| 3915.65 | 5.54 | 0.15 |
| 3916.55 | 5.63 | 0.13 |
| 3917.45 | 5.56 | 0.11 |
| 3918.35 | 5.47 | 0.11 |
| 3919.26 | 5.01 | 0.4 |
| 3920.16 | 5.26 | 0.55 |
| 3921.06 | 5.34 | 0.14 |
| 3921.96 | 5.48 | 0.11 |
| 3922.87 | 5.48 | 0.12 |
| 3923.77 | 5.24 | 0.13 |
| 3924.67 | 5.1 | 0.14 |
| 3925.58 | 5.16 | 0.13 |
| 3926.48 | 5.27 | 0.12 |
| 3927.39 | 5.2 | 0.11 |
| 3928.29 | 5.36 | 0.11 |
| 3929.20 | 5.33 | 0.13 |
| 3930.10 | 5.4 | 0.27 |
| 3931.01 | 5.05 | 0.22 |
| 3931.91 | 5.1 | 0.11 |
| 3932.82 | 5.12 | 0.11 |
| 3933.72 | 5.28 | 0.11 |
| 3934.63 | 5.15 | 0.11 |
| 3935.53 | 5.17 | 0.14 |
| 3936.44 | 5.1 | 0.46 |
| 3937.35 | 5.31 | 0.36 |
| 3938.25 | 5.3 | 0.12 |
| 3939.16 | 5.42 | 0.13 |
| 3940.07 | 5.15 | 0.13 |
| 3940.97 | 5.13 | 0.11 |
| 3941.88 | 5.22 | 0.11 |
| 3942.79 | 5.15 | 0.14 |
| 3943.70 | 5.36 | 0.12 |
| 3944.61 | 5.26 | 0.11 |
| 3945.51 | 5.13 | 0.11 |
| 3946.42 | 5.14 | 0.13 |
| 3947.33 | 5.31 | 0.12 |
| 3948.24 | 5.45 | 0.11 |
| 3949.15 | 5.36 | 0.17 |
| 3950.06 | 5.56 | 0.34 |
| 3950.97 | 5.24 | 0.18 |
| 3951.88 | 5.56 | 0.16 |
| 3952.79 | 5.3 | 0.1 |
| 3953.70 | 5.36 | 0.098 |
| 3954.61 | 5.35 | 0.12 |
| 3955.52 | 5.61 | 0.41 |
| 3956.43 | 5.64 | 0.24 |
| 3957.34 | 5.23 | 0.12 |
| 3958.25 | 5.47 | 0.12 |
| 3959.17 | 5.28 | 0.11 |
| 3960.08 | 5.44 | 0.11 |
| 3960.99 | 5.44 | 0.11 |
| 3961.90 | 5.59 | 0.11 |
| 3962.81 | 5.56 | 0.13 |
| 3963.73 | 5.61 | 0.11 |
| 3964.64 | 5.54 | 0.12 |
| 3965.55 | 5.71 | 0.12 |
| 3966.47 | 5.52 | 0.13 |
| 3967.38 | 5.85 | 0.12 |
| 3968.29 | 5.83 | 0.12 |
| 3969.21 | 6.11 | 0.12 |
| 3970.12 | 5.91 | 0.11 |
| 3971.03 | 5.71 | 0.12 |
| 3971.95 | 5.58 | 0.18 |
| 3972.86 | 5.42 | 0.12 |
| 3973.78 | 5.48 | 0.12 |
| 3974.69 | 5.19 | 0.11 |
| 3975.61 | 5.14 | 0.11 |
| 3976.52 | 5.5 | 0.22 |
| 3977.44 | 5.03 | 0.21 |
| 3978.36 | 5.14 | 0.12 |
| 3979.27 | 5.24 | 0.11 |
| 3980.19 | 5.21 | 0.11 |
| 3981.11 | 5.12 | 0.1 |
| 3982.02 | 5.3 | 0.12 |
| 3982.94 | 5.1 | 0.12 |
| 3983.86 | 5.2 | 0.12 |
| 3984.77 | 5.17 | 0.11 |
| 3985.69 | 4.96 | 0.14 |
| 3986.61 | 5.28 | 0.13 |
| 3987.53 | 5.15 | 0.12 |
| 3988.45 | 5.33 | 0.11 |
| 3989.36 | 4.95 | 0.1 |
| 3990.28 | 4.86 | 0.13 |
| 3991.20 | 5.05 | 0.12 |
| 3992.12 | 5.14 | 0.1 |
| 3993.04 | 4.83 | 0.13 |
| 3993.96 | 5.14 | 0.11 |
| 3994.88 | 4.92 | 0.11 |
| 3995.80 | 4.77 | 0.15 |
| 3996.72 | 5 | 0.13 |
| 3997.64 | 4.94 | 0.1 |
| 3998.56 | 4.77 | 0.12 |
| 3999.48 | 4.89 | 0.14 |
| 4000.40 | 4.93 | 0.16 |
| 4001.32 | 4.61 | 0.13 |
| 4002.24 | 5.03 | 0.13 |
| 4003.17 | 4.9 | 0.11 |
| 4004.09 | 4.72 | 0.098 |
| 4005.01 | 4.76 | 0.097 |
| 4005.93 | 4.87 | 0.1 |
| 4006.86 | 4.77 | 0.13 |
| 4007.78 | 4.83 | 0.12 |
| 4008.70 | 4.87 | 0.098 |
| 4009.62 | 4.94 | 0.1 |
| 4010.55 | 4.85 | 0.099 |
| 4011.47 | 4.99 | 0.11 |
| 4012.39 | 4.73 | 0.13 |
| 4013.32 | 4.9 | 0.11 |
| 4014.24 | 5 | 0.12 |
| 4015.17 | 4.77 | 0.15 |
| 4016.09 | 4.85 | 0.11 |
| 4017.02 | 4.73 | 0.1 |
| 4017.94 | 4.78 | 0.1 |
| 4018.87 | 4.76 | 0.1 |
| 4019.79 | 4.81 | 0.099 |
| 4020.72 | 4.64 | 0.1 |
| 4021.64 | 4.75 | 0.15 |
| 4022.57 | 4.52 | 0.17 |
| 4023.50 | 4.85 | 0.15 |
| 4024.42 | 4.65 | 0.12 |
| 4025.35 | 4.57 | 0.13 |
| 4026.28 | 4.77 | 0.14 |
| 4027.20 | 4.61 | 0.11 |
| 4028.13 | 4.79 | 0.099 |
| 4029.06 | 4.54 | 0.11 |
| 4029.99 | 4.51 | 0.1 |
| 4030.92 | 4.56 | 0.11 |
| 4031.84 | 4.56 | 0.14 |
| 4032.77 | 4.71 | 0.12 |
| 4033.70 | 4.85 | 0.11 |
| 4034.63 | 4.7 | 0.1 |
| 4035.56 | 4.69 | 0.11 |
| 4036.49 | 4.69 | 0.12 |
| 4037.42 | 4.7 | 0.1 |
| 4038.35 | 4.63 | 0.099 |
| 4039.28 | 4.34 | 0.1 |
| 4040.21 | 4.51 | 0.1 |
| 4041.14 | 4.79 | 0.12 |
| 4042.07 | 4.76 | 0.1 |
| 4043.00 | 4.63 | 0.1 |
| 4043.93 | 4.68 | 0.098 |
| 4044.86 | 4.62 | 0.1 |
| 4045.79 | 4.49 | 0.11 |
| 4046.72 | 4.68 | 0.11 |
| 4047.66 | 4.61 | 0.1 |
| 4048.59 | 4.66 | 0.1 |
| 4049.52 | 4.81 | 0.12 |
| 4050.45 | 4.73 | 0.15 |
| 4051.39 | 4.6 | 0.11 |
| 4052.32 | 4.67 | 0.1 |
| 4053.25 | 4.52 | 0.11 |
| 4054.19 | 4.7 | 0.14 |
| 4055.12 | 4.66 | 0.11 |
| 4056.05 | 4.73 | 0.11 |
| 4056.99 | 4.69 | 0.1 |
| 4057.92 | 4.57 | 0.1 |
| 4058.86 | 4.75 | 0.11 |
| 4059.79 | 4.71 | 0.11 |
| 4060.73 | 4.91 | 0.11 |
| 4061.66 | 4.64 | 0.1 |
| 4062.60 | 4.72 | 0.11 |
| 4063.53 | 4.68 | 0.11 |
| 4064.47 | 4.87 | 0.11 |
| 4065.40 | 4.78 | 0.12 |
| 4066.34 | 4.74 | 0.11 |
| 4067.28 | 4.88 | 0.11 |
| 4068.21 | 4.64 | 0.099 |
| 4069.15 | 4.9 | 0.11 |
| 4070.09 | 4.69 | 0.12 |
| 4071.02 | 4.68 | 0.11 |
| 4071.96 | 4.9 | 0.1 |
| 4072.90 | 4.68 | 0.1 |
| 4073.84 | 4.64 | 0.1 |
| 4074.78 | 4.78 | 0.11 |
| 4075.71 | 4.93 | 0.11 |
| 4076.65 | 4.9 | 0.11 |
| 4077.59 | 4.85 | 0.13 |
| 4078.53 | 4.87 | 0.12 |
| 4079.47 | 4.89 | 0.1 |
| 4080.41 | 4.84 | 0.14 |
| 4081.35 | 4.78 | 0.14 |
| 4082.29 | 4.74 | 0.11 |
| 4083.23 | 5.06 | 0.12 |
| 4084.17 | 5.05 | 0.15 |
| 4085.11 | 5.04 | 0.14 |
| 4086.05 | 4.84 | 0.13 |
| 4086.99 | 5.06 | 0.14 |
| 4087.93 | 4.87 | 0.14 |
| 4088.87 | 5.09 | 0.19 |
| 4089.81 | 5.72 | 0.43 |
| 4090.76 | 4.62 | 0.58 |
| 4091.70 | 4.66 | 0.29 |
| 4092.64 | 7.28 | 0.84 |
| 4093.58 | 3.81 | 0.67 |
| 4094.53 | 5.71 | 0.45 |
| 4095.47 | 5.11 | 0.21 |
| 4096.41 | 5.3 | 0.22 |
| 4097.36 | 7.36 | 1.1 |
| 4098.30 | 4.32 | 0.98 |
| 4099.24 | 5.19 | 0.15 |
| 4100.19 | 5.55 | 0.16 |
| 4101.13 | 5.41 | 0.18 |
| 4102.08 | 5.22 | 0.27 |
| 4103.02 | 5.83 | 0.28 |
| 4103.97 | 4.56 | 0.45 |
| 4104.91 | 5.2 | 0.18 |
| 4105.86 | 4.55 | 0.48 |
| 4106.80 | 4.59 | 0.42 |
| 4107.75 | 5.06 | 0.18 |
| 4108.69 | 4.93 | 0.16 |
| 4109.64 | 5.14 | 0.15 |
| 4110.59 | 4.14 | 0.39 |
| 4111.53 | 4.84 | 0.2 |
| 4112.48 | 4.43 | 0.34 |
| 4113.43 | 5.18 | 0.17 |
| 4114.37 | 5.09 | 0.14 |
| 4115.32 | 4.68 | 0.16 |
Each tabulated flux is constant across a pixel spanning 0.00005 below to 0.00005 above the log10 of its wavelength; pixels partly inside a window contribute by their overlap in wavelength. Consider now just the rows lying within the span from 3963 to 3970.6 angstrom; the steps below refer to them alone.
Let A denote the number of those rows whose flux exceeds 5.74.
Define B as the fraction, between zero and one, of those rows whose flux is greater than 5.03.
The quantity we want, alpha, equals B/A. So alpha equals 0.25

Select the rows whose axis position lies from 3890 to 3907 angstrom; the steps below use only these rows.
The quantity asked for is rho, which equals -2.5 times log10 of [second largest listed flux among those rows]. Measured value -1.96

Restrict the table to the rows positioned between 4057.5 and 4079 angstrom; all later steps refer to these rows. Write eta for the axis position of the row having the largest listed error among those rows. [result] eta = 4077.59 angstrom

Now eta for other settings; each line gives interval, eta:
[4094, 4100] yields 4097.36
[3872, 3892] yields 3878.86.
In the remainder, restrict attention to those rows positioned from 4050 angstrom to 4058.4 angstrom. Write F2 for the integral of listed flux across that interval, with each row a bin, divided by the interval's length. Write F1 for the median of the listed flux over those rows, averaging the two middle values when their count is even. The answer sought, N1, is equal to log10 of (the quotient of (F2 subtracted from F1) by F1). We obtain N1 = -2.33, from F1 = 4.7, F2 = 4.65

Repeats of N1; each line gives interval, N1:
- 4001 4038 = -2.80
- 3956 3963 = -3.52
